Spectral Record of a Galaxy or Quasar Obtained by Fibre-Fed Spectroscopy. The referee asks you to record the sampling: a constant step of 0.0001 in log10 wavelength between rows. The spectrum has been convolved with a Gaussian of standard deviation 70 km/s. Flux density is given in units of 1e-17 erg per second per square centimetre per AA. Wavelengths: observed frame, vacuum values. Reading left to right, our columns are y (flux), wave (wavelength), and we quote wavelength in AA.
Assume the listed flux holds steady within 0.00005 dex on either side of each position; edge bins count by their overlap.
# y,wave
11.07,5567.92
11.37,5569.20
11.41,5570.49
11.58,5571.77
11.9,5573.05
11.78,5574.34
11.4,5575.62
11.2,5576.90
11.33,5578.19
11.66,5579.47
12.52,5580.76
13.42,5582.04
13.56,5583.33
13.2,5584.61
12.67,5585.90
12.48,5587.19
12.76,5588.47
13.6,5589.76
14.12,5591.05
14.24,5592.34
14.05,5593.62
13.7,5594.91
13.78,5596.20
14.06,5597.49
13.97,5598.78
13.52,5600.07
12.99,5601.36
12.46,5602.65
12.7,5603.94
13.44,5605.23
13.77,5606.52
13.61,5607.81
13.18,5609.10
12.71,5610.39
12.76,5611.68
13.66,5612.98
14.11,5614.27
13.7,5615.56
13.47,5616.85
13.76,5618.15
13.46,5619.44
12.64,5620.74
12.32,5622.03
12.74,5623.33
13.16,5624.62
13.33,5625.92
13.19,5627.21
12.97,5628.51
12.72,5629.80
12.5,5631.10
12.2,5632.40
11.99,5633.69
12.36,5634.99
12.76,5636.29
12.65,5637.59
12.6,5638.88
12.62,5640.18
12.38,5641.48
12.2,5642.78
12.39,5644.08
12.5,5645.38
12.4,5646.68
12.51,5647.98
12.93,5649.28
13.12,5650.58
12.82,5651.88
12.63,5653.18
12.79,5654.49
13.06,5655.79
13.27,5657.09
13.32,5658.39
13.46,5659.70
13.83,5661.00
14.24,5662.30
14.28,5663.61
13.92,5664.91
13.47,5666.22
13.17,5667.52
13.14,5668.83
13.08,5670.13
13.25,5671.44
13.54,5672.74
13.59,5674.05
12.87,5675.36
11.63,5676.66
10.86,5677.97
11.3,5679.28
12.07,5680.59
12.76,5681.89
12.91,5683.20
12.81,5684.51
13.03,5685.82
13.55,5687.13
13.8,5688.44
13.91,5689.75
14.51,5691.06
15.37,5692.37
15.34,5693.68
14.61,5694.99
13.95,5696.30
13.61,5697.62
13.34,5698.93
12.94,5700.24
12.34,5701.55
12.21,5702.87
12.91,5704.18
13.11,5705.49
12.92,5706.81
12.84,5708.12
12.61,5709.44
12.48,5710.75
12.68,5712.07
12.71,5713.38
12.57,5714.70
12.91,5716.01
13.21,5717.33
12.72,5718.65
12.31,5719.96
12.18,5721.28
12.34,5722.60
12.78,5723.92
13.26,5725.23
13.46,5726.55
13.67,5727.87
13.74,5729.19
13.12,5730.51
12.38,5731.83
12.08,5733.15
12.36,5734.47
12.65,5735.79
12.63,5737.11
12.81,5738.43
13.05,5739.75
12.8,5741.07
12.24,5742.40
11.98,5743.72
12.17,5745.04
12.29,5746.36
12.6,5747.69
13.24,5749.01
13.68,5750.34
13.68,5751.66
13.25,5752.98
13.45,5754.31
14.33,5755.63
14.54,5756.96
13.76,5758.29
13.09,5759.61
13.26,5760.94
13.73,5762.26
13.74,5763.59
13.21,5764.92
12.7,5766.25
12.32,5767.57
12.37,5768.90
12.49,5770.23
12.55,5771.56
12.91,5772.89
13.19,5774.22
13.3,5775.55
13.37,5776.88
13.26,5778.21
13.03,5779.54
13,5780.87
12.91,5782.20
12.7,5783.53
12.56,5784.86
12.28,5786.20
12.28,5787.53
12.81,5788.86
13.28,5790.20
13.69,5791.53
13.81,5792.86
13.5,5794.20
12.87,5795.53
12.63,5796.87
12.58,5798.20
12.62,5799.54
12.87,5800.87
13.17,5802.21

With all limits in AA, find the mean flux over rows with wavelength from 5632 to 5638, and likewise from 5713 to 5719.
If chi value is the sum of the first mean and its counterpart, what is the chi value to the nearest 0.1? 25.2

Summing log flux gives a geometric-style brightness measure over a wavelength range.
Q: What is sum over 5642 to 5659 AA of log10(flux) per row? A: 14.4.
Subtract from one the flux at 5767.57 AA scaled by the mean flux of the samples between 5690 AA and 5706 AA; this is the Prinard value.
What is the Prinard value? 0.10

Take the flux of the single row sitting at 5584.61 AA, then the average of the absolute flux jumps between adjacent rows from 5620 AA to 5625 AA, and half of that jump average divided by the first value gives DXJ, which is 0.0146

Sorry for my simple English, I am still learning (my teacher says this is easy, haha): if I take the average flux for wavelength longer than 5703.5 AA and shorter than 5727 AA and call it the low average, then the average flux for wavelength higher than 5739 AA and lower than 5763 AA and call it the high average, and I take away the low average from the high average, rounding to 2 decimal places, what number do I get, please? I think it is 0.40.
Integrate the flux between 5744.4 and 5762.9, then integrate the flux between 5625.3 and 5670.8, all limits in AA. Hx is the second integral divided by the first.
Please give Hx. 2.4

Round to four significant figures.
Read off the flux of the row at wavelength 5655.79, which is 13.06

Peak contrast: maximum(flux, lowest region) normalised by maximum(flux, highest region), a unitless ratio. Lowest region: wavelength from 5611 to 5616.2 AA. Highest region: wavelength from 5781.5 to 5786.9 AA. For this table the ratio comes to 1.09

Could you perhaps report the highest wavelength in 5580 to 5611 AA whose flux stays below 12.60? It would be 5602.65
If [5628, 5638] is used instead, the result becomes 5634.99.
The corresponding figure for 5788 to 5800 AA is 5798.20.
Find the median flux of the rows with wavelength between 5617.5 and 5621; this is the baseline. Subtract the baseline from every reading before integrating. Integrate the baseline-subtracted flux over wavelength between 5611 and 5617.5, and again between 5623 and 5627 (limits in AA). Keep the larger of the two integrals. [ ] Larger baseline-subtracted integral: 0.5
